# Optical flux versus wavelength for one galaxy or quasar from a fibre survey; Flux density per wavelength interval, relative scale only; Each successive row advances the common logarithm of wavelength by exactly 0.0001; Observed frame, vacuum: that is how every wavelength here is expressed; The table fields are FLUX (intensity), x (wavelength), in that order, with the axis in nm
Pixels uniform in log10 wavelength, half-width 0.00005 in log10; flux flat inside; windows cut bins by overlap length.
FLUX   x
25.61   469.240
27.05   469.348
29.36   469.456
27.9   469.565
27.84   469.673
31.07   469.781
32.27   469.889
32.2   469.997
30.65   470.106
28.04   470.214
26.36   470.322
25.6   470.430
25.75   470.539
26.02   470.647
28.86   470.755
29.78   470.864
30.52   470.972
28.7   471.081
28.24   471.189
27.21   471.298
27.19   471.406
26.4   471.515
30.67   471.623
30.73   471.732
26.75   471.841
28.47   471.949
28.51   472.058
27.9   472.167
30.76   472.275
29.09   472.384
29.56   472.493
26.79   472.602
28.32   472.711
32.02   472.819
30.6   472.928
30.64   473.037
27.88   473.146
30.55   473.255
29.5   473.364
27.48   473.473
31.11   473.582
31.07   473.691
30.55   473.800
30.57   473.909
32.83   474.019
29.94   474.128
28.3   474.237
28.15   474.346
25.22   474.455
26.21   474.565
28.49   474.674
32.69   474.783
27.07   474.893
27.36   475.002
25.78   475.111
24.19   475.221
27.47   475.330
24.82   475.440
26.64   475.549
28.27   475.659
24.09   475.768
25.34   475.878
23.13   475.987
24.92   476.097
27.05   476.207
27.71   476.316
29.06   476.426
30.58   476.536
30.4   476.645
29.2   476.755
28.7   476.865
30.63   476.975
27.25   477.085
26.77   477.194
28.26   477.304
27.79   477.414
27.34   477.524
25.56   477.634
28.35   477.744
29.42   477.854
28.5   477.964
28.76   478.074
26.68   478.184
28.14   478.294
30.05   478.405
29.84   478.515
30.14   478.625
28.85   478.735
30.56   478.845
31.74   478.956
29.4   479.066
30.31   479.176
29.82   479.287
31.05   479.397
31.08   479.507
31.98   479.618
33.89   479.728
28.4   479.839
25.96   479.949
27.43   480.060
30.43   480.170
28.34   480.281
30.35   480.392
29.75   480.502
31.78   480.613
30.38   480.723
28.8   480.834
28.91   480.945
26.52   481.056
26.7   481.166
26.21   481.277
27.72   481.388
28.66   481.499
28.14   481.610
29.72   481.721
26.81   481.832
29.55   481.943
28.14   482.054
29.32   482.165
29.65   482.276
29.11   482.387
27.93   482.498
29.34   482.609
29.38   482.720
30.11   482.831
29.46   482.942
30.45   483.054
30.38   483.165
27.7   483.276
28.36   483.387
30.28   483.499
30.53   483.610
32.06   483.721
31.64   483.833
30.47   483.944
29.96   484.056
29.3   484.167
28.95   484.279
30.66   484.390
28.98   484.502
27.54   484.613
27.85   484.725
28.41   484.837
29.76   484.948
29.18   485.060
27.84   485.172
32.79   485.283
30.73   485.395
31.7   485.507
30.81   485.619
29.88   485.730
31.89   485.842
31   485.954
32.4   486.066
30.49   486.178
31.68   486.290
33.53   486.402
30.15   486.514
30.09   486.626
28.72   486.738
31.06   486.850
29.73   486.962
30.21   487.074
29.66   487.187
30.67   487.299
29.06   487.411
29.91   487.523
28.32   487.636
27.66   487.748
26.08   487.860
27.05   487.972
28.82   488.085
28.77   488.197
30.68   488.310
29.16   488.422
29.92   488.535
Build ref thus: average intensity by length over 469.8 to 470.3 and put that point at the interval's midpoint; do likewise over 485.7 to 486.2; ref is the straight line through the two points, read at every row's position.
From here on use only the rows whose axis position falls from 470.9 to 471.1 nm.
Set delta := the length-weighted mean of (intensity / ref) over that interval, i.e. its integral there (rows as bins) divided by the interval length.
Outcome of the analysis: 0.97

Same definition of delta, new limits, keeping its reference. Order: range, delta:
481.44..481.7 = 0.92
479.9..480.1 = 0.86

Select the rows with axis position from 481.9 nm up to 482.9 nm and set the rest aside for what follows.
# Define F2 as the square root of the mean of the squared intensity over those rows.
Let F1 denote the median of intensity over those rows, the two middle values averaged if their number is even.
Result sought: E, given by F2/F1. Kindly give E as 0.99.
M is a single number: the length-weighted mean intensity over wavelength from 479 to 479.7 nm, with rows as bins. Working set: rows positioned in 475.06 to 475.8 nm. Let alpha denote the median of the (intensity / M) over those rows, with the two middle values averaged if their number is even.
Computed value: 0.838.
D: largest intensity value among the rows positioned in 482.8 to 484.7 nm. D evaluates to 32.06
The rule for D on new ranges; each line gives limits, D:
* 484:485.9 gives 32.79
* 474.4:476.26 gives 32.69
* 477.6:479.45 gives 31.74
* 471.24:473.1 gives 32.02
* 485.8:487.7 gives 33.53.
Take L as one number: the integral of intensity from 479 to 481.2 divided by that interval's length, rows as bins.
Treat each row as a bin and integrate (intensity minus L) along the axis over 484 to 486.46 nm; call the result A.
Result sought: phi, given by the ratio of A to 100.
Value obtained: 0.02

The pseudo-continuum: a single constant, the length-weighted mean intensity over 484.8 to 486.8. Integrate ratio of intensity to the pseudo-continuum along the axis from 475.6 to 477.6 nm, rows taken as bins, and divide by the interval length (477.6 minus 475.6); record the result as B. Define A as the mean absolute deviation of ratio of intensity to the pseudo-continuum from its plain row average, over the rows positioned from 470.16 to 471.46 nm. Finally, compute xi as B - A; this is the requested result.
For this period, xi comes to 0.86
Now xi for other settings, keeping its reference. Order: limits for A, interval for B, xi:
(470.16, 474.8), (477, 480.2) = 0.90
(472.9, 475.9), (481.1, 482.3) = 0.85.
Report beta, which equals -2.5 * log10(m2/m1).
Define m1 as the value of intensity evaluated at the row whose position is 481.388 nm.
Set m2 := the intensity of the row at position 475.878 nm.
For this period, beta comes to 0.10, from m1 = 27.72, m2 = 25.34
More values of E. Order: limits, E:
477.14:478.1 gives 0.99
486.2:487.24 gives 1.01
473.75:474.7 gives 1.02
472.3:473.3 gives 1.00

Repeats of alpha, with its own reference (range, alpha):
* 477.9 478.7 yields 0.934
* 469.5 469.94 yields 0.958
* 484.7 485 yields 0.923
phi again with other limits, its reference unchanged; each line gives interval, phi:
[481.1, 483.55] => -0.02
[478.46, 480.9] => 0.01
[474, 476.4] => -0.06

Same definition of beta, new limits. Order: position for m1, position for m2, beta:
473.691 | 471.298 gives 0.14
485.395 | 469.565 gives 0.10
